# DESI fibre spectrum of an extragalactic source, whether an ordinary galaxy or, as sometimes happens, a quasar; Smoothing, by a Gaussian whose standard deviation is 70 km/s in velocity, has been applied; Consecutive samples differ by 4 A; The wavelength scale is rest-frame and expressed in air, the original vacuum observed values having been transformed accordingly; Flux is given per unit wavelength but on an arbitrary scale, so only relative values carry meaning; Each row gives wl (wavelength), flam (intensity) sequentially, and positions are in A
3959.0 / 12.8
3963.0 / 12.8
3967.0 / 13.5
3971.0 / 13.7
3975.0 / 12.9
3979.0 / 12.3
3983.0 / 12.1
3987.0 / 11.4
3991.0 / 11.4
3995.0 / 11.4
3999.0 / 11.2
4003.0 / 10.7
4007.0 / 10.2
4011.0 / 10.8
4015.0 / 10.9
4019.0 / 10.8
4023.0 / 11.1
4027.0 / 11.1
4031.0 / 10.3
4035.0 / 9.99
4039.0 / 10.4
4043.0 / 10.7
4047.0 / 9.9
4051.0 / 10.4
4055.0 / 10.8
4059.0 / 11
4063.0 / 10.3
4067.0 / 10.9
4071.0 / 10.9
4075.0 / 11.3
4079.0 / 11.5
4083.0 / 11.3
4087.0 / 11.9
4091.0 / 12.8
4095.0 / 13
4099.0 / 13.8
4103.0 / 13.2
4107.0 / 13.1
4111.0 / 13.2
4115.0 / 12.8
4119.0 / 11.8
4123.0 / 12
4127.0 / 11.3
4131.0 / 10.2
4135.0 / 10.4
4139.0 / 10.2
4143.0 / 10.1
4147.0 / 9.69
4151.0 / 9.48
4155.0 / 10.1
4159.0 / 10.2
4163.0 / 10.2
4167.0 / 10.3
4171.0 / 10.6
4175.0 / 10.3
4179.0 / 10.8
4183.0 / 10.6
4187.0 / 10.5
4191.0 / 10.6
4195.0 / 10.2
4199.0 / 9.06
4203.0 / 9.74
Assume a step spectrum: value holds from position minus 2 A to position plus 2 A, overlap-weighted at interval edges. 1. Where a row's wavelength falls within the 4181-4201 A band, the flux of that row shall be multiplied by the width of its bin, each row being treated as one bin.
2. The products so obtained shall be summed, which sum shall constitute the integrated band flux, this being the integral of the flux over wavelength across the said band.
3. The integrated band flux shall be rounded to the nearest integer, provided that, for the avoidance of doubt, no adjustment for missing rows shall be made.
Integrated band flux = 204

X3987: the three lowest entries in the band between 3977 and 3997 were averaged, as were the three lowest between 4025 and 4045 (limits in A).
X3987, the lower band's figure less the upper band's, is 1.2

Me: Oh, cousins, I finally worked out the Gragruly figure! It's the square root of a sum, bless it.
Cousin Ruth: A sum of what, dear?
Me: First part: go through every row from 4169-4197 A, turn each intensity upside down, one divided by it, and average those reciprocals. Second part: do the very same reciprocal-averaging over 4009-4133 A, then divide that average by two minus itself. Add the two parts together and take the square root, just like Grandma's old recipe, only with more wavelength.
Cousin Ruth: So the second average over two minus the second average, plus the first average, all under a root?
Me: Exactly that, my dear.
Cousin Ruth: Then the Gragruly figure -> 0.376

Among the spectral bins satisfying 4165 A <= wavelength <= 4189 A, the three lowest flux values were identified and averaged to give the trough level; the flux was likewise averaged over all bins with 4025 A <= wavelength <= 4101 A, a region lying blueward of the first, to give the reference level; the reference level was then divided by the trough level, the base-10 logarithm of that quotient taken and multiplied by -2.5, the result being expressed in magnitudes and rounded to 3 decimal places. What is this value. -0.081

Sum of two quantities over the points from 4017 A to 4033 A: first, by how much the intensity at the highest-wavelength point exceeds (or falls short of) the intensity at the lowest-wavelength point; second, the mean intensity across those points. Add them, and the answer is 10.3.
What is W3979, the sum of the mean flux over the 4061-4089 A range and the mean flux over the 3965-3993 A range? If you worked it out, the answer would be 23.6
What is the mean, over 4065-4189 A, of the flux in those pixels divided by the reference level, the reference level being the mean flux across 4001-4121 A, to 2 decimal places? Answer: 0.99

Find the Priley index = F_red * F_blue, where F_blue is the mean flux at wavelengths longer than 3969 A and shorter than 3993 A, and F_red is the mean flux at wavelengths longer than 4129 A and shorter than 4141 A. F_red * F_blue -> 126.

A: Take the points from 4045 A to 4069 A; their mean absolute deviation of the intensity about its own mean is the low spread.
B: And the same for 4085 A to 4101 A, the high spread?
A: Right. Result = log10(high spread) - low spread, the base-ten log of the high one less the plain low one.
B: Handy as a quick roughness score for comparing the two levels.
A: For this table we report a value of -0.63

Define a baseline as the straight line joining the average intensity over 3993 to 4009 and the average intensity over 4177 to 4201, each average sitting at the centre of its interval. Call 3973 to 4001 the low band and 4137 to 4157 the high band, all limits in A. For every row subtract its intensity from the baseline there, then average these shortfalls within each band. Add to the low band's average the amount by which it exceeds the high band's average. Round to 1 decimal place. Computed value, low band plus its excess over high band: -2.3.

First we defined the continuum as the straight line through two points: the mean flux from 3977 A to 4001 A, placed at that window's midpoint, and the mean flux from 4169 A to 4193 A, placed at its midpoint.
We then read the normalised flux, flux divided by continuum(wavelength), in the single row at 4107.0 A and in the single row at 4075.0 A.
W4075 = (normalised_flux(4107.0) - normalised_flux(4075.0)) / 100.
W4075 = 0.0018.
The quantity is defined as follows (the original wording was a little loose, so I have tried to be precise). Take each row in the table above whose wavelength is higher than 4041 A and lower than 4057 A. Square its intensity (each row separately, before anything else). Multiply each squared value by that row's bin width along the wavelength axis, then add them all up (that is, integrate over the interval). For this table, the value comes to 1749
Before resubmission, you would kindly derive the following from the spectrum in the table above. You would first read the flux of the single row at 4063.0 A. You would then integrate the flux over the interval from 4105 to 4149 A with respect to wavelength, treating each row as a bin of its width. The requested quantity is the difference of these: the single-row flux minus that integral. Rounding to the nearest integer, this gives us -489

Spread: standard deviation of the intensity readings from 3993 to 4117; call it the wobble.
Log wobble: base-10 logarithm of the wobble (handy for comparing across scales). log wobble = 0.03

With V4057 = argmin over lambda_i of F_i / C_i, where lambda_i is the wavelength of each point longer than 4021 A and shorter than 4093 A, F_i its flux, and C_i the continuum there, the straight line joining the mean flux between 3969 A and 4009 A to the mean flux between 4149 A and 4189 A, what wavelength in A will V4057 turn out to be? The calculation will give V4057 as 4047.0 A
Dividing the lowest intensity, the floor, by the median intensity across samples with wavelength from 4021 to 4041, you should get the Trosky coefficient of 0.961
